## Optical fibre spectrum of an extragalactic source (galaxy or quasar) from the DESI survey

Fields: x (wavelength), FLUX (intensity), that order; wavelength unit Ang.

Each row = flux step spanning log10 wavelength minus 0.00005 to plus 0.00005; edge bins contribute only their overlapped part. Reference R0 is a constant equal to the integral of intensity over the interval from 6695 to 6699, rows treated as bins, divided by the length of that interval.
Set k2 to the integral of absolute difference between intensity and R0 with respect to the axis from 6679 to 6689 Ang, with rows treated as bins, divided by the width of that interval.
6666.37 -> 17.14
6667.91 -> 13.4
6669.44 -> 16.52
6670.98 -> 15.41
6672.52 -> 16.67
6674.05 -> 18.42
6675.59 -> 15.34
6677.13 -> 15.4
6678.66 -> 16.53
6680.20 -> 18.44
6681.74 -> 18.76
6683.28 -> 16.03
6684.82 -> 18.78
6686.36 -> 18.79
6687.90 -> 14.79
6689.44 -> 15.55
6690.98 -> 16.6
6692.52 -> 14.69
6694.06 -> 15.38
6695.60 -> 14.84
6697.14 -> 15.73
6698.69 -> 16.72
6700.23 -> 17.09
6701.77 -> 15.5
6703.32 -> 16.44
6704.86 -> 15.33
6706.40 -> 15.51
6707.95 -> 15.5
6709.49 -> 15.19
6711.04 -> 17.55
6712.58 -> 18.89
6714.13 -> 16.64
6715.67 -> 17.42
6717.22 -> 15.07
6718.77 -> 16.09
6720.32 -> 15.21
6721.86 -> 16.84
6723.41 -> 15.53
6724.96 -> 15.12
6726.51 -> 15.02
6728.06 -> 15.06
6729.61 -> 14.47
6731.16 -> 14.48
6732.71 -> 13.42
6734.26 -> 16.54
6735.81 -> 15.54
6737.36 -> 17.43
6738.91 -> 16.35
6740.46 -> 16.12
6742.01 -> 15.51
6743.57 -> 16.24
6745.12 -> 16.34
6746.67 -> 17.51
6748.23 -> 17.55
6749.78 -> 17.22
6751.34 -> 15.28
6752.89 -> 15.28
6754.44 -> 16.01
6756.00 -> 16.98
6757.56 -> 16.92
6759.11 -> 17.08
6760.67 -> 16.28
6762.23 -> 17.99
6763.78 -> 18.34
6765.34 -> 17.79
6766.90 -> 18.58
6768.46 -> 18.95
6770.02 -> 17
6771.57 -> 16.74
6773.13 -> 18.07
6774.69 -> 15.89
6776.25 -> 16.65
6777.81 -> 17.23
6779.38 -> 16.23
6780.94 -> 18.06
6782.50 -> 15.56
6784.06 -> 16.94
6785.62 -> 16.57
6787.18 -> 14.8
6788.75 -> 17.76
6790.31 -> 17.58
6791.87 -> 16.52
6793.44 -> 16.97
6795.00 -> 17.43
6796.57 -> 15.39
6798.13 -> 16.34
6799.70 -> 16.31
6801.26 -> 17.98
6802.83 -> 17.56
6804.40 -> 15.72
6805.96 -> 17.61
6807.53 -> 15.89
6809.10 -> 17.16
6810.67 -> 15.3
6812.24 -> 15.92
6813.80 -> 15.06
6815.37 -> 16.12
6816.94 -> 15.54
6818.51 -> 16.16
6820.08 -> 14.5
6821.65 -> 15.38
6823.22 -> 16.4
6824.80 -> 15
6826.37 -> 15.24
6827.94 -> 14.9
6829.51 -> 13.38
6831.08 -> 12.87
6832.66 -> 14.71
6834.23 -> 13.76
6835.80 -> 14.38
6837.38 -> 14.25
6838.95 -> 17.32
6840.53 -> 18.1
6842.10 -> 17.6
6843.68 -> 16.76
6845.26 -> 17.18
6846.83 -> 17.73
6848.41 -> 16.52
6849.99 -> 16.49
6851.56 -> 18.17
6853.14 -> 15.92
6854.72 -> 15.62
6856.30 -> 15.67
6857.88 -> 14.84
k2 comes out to 2.1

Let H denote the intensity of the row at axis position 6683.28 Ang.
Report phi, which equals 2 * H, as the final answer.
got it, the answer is 32.1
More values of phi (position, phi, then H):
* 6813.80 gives 30.1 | 15.06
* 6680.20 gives 36.9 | 18.44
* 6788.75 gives 35.5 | 17.76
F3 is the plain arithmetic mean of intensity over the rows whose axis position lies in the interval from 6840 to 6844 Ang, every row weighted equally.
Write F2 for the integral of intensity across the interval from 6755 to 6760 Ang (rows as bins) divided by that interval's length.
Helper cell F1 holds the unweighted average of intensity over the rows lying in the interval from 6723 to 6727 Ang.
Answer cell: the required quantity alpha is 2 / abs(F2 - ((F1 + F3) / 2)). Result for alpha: 3.6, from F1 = 15.2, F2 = 16.9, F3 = 17.5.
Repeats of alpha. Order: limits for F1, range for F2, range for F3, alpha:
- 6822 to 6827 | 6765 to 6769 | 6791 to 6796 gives 0.9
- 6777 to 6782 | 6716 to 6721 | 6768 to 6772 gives 1.1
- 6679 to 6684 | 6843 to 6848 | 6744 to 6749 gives 7.7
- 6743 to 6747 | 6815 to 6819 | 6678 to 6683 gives 1.4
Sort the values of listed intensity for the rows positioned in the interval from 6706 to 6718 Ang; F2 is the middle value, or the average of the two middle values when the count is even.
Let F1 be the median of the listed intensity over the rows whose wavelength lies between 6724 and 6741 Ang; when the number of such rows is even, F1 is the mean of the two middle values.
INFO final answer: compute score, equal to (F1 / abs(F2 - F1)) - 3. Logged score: 13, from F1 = 15.1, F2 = 16.1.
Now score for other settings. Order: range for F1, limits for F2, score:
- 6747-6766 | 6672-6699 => 20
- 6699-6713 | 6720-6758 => 28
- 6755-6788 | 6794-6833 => 10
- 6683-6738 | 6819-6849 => 50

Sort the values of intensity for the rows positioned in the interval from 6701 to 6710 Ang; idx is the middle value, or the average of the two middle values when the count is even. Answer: 15.5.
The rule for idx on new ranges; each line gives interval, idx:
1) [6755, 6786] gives 17.0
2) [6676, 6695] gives 16.3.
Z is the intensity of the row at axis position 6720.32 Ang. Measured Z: 15.21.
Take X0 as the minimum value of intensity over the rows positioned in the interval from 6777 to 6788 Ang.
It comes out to 14.8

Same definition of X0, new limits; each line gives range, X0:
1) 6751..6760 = 15.28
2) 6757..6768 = 16.28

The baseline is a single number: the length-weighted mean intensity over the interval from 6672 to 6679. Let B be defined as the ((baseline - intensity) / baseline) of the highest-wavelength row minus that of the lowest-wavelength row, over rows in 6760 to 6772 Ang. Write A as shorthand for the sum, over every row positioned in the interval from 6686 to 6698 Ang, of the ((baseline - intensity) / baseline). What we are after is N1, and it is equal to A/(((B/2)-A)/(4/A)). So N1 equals -12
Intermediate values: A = 0.33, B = -0.03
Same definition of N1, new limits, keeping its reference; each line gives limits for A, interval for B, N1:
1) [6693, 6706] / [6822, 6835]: -19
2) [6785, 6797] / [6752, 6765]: -184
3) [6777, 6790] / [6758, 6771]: 49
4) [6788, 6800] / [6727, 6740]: 37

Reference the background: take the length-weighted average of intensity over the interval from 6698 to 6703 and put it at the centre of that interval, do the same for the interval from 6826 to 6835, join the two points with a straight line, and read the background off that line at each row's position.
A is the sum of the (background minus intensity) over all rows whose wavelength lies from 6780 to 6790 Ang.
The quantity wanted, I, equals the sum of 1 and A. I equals -9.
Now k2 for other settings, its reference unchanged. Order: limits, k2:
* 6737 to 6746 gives 0.7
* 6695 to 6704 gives 0.7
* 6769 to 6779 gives 1.3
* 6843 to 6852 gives 1.4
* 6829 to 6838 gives 1.8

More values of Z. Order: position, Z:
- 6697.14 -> 15.73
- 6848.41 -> 16.52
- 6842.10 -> 17.6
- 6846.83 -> 17.73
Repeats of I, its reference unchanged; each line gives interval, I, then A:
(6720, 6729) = 4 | 3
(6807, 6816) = -8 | -9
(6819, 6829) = -5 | -6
